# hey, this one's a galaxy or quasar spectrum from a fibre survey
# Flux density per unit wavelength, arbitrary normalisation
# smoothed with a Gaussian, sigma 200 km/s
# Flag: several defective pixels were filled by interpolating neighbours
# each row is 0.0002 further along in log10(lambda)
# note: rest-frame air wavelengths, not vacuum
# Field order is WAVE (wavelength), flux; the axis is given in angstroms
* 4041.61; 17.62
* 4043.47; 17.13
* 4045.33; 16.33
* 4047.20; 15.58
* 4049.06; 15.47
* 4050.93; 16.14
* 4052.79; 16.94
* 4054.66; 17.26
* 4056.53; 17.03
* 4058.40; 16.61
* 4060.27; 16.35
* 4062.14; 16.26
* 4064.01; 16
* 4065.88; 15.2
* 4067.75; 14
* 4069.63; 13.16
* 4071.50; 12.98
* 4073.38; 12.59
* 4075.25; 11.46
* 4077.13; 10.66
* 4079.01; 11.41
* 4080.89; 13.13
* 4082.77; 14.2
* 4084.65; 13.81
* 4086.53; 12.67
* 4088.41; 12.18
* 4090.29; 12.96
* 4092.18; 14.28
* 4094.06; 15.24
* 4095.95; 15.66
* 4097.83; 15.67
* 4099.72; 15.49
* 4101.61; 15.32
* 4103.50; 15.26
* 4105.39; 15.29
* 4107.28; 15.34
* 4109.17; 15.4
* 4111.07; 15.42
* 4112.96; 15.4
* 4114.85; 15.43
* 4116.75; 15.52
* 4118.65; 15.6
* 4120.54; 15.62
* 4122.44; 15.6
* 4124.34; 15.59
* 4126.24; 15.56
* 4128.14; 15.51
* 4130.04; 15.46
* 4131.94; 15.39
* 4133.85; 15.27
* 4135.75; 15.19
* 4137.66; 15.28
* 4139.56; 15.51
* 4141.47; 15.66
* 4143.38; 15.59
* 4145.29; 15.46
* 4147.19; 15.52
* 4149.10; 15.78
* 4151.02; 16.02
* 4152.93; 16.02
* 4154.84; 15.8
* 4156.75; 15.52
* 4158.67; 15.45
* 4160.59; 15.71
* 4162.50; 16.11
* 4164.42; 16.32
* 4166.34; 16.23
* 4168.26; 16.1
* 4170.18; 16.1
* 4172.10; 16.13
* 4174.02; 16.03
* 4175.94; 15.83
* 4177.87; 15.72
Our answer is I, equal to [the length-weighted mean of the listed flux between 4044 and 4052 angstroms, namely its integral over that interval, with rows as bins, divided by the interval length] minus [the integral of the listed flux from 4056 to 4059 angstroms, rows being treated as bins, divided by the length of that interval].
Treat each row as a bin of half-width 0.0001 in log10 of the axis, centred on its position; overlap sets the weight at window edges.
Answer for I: -0.8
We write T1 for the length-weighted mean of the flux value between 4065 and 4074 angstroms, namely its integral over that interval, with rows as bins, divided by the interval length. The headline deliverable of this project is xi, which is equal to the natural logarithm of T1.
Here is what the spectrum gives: 2.61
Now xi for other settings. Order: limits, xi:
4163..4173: 2.78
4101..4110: 2.73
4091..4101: 2.72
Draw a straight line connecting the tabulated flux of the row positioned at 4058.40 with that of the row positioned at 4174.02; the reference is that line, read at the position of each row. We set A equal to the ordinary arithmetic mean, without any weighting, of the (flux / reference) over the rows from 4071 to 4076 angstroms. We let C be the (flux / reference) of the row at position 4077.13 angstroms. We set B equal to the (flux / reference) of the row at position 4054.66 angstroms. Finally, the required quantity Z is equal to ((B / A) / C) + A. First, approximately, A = 0.75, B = 1.04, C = 0.65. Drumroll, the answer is 2.9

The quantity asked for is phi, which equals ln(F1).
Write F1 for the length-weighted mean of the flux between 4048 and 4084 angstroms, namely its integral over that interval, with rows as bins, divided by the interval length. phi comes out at 2.68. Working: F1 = 14.6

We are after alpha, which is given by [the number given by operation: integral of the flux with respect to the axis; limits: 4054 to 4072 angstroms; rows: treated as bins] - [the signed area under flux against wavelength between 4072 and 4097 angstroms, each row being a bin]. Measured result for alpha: -48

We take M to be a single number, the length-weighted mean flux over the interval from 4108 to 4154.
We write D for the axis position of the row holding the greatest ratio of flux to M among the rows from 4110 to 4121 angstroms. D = 4120.54 angstroms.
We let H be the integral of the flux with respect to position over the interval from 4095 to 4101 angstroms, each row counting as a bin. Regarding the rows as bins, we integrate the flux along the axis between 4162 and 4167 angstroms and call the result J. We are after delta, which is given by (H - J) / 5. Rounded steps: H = 93.5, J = 81.1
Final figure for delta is 2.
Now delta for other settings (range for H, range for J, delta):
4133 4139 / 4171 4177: -1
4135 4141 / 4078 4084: 3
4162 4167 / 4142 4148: -2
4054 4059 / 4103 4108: 2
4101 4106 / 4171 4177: -4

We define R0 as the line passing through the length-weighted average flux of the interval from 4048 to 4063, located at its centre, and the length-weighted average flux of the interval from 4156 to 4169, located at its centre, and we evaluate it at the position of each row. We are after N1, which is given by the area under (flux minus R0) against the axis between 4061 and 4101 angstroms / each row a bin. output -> -103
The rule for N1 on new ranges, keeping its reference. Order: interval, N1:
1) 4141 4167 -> -4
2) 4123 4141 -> -12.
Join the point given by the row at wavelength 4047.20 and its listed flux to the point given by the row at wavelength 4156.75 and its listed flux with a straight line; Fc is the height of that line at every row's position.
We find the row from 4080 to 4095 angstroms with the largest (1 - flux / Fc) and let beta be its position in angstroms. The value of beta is 4088.41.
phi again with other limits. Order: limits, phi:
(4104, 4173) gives 2.75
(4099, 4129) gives 2.74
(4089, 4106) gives 2.71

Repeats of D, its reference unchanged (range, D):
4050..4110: 4054.66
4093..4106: 4097.83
